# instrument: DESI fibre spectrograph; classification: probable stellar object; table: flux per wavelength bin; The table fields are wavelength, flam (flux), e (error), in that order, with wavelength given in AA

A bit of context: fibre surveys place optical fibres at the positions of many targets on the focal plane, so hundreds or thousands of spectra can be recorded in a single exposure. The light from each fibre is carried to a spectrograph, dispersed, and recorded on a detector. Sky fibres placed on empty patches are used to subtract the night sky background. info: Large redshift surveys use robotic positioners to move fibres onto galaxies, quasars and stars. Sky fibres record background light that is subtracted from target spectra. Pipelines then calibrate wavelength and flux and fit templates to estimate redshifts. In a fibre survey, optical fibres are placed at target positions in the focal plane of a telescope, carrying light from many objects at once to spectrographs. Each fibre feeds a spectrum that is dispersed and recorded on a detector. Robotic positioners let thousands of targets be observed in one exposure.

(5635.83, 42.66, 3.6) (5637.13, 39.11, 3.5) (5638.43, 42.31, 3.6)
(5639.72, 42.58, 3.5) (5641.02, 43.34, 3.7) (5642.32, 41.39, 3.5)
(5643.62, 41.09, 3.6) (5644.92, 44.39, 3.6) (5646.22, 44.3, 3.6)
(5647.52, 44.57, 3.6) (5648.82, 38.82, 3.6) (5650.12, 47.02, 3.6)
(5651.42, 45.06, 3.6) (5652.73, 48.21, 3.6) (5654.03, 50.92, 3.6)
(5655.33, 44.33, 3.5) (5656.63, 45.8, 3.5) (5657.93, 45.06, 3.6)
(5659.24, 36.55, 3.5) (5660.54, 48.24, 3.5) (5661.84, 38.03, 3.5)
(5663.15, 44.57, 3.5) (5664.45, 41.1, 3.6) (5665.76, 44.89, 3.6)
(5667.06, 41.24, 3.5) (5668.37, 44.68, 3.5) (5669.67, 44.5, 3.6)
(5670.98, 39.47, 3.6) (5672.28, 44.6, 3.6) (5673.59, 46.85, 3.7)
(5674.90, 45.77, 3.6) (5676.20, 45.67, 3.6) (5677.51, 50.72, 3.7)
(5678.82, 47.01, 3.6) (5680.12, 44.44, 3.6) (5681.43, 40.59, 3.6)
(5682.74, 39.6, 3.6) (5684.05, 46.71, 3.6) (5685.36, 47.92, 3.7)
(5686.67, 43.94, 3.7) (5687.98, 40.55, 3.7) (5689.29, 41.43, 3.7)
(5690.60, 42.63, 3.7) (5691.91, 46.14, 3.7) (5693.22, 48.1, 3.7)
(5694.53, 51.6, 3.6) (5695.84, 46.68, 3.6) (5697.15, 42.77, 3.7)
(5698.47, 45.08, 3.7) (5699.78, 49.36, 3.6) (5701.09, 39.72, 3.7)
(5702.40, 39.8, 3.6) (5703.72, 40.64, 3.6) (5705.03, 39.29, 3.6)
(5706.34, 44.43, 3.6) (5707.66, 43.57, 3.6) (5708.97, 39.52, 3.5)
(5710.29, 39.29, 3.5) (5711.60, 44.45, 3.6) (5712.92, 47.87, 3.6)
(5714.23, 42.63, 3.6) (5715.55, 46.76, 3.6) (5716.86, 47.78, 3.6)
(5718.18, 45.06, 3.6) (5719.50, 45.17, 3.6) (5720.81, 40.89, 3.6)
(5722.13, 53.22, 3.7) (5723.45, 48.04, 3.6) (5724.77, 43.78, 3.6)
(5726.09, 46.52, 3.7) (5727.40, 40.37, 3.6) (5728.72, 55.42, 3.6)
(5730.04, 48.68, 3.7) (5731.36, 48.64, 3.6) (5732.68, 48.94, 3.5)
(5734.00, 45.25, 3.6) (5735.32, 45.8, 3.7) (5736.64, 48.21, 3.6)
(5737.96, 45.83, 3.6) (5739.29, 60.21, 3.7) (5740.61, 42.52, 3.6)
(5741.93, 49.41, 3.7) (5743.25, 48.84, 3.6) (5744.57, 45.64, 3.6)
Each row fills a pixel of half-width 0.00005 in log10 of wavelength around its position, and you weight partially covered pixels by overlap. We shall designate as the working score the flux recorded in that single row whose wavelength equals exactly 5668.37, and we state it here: 44.68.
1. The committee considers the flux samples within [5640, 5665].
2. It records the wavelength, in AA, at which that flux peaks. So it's 5654.03 AA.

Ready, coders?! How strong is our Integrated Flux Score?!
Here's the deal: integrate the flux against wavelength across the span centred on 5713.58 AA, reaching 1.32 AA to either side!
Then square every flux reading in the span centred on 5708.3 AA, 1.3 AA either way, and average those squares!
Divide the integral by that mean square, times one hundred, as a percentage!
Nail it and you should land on 6.9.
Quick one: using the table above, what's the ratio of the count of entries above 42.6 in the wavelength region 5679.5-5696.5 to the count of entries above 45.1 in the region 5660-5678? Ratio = 2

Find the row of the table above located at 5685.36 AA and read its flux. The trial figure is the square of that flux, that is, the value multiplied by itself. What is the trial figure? 2296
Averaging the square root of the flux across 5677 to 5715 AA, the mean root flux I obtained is 6.63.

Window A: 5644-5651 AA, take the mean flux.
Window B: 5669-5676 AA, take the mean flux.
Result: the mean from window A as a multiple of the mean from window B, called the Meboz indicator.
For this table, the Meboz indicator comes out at 0.99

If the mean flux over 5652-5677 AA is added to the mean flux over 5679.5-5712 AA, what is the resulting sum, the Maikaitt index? 87.8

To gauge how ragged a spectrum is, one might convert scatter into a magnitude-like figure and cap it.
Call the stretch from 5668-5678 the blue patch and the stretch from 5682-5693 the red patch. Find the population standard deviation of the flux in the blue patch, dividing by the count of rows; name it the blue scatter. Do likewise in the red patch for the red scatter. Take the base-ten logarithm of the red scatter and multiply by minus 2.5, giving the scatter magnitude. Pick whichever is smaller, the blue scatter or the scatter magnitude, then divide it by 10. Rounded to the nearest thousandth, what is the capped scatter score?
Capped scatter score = -0.114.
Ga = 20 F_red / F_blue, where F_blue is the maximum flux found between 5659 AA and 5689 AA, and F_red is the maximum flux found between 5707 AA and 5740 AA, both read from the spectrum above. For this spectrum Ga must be 23.7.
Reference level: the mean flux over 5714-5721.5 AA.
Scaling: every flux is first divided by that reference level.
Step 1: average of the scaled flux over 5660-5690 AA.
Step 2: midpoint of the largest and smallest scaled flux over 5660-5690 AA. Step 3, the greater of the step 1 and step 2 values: 0.99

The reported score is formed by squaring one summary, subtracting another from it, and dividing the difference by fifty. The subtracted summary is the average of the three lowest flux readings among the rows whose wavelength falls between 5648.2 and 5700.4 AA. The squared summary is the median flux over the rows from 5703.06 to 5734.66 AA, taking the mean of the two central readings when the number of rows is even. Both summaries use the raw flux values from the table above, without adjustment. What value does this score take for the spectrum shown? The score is 40.0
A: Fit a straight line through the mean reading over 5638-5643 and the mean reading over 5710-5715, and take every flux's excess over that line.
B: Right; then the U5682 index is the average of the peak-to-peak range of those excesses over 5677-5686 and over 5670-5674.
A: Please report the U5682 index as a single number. 9.3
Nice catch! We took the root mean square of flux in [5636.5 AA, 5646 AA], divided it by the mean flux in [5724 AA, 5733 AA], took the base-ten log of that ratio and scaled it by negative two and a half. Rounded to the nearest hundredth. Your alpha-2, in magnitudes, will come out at 0.13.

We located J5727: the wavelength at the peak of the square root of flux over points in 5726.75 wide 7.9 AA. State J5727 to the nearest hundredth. 5728.72 AA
